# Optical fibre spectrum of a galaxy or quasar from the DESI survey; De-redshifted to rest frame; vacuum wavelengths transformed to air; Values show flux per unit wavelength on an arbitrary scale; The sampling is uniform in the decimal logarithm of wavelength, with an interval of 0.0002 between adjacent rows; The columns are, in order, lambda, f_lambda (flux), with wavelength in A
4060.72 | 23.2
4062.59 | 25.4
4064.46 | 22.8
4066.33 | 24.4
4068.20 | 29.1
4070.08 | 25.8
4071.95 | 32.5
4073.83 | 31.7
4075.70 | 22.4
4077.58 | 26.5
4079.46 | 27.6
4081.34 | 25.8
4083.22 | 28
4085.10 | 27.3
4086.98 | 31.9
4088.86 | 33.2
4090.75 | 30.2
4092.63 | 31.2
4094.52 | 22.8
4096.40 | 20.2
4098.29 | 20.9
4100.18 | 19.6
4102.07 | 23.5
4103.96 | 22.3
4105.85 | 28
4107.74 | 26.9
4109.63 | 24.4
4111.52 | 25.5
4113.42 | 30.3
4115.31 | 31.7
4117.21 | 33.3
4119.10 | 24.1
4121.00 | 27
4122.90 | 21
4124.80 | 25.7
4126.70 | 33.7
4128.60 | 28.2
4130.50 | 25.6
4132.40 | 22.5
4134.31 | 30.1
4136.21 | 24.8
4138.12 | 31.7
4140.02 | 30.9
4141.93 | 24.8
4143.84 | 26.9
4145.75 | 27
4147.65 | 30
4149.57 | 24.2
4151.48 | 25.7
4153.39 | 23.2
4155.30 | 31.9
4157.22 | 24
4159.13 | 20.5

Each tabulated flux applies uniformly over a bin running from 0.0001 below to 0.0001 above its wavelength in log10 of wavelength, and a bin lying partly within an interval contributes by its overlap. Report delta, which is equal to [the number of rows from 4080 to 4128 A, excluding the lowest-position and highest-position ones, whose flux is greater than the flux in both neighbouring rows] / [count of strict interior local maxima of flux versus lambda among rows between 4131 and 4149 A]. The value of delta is 4.0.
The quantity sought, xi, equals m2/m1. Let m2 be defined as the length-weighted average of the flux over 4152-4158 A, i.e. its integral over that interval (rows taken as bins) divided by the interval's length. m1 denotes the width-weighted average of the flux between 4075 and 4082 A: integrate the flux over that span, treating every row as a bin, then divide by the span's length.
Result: 1.03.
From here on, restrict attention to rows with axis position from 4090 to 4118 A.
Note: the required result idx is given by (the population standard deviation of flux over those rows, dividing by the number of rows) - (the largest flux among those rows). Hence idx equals -28.9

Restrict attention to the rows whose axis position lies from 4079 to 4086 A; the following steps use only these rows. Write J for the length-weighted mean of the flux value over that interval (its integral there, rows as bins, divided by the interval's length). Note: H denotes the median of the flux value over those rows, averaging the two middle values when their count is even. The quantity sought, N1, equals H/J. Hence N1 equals 1.01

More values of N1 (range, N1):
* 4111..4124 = 0.98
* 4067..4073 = 1.00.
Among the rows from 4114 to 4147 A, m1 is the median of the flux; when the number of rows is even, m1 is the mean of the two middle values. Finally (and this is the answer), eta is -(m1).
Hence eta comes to -27.0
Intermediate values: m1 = 27.0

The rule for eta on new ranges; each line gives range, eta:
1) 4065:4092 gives -27.8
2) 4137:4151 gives -27.0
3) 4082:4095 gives -30.2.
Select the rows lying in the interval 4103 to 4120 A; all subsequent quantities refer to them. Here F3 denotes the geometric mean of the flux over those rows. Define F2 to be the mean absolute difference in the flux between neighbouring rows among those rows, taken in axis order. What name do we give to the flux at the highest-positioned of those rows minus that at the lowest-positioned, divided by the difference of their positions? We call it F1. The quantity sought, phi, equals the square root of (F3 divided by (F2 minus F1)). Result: 2.9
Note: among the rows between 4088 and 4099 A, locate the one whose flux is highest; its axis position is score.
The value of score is 4088.86 A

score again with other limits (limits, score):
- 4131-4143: 4138.12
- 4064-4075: 4071.95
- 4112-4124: 4117.21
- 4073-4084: 4073.83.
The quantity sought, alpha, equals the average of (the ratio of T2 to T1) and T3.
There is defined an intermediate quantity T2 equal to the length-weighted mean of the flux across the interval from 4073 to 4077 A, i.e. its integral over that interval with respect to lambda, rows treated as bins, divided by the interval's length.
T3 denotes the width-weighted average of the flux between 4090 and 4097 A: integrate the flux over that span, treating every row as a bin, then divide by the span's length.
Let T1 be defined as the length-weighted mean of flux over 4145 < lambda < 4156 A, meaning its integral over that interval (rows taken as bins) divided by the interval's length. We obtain 13.6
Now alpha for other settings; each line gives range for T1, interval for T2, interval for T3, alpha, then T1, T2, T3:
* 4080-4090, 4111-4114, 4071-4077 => 14.8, 29.2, 27.9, 28.7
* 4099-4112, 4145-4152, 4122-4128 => 14.0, 24.2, 26.8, 26.9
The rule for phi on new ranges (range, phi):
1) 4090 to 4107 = 2.7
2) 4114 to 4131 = 2.2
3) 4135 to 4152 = 2.9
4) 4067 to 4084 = 2.7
